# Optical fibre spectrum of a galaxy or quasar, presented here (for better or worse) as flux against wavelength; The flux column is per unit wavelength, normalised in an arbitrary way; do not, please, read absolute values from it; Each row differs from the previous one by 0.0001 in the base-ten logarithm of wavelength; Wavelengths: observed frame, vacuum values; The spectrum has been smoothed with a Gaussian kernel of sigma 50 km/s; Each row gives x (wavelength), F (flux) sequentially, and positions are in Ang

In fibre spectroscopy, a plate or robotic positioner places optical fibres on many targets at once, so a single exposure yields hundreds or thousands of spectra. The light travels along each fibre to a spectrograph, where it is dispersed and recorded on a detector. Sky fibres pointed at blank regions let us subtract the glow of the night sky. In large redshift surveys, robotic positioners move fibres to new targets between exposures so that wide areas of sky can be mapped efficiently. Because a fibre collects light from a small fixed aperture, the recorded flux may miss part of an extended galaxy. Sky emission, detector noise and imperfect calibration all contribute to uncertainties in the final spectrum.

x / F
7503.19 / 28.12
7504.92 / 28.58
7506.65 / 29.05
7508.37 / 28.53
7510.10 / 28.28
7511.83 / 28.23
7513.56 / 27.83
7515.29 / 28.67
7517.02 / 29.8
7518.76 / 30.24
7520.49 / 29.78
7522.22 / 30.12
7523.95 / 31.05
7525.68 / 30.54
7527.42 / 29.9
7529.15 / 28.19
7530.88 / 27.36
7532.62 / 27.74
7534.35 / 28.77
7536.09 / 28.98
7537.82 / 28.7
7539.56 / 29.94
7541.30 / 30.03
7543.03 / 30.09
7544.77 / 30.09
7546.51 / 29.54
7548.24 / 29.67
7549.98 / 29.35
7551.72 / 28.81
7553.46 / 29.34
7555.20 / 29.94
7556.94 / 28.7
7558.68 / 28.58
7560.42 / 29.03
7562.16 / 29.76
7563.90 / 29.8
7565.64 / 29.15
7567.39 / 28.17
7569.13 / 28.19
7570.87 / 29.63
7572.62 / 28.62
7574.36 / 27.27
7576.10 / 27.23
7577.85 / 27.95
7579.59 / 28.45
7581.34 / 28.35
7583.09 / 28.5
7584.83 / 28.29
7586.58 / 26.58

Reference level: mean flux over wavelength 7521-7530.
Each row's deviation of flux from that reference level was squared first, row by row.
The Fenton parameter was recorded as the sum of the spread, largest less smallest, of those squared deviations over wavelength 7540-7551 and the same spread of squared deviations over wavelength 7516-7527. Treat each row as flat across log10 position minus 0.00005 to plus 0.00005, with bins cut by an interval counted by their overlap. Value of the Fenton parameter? 1.5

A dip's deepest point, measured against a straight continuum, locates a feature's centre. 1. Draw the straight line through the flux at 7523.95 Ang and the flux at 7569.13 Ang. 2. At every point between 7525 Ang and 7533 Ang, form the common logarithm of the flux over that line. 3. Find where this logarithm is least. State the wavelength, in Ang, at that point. 7530.88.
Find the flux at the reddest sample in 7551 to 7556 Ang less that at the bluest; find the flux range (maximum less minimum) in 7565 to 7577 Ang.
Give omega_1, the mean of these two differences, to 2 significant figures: 1.8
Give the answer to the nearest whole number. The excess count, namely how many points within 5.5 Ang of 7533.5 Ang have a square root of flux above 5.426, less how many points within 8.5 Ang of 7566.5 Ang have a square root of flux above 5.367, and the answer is -5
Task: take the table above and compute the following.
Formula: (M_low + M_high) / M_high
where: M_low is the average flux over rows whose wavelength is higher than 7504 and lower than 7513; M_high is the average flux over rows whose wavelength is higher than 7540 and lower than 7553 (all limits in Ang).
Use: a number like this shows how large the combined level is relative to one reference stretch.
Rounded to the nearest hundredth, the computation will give 1.96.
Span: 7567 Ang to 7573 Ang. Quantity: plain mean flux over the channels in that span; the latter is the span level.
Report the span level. 28.7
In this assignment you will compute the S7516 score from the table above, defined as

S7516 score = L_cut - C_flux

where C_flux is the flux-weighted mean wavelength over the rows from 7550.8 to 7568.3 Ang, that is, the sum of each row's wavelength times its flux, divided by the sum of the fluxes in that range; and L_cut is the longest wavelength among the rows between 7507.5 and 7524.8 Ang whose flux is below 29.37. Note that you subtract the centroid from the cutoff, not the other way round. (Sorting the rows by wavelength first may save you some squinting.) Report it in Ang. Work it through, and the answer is -44.2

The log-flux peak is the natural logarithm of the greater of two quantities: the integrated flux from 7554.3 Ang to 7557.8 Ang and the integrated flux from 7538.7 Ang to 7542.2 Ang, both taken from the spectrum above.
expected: 4.65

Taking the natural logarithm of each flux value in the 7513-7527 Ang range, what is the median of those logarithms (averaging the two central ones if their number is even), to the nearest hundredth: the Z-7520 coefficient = 3.40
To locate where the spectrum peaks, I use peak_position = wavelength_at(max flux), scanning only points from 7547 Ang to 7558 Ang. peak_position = 7555.20 Ang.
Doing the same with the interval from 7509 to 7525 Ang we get 7523.95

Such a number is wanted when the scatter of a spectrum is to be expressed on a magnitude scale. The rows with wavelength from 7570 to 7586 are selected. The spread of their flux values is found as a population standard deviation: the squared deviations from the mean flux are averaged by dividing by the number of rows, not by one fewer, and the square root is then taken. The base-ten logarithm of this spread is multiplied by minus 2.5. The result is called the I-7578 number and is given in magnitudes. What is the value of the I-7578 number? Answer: 0.41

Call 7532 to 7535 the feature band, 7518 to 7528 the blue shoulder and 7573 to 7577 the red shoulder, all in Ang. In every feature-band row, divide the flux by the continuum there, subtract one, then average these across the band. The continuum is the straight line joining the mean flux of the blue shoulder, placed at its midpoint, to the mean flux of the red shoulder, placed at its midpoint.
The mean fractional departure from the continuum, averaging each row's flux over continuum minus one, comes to -0.05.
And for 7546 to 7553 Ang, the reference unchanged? 0.02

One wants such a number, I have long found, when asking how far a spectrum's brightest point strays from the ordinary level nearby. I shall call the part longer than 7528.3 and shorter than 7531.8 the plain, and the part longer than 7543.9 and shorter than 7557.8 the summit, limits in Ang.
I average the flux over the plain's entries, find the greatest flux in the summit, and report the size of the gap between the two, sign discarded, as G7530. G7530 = 2.3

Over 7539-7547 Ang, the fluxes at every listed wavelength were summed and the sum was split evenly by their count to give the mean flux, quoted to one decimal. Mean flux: 29.9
